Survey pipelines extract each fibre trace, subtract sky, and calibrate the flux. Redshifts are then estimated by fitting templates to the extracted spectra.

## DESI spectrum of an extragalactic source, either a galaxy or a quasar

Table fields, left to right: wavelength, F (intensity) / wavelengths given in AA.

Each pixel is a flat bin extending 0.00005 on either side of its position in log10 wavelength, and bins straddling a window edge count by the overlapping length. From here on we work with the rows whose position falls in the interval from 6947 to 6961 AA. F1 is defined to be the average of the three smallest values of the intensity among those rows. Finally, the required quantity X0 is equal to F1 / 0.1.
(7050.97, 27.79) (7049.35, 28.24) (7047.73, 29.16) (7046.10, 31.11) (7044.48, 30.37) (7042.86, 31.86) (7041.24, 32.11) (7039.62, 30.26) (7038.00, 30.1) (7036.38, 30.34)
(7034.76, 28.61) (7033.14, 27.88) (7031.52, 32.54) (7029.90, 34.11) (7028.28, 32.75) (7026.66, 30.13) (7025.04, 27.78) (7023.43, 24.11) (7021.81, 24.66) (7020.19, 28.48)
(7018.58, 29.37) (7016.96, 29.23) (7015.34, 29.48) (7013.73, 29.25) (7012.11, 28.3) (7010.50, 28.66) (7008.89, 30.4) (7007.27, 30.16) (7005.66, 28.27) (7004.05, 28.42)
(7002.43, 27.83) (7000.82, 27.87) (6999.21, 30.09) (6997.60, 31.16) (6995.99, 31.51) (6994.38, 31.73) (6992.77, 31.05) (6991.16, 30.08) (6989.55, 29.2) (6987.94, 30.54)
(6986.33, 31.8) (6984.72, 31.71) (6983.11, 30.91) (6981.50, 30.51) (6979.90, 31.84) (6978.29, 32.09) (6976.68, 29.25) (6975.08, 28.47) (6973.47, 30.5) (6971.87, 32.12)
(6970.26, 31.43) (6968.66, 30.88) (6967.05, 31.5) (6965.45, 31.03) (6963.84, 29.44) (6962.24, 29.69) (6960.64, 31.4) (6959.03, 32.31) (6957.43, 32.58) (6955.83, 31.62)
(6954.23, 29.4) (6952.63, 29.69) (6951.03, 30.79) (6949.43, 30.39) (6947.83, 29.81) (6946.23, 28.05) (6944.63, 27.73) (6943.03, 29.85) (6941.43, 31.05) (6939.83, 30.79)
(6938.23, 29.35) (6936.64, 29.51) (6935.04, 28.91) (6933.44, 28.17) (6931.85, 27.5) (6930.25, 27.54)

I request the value 296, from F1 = 29.6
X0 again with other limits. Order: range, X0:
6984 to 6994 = 299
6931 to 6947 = 278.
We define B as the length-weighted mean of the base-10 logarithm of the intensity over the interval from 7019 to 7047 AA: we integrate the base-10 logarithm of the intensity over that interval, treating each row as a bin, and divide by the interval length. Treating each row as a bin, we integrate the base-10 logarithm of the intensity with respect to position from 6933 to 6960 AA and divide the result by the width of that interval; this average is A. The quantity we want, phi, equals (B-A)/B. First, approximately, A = 1.48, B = 1.47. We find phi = -0.003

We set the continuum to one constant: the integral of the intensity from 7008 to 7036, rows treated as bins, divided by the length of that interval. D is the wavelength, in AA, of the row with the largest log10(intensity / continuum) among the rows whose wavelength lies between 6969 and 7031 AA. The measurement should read 7029.90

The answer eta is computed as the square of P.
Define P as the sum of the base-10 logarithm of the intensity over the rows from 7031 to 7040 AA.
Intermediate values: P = 8.86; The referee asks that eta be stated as 78.4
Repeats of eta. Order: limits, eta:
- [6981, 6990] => 79.7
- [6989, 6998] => 79.7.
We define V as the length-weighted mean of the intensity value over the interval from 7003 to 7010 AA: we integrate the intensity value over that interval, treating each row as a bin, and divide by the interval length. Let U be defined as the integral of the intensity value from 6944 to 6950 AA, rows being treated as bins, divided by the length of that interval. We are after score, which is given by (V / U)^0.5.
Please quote 1.004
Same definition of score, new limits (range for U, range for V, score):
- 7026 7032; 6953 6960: 0.984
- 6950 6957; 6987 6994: 0.997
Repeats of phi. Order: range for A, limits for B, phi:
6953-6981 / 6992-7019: -0.013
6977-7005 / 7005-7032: -0.013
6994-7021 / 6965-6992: 0.014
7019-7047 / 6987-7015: 0.000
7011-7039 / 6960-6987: 0.017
